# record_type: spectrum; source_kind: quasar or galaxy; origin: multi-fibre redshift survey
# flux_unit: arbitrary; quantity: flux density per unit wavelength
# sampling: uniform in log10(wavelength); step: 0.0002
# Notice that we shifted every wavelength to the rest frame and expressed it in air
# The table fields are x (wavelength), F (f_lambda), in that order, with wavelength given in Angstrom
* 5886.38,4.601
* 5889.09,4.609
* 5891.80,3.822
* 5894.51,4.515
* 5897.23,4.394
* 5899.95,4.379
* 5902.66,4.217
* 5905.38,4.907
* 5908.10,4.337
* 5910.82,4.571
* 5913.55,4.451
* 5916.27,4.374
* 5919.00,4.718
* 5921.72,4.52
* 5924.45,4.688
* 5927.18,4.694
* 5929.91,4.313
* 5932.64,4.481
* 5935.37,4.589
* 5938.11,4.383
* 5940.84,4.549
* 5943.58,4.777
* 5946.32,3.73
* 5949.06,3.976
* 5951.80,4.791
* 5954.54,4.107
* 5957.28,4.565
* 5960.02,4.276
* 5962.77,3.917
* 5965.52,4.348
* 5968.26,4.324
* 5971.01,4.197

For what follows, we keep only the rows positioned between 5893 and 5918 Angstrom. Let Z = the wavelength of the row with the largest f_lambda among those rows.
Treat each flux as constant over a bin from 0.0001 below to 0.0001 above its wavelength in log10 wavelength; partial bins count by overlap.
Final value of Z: 5905.38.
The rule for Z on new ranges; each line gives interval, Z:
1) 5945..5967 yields 5951.80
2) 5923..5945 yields 5943.58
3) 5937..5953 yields 5951.80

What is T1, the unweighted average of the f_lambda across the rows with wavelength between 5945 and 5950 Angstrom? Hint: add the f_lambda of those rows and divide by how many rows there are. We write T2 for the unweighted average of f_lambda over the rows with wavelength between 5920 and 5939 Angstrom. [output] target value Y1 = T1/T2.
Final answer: 0.852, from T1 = 3.85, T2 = 4.5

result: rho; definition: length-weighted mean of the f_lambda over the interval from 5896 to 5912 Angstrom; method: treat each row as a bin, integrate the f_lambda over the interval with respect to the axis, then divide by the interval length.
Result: 4.47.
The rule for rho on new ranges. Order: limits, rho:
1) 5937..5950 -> 4.29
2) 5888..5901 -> 4.34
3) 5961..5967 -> 4.15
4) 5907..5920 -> 4.48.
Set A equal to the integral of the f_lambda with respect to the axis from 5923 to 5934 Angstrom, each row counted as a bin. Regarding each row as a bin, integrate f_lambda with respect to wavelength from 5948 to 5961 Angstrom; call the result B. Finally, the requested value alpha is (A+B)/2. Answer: 53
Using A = 50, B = 57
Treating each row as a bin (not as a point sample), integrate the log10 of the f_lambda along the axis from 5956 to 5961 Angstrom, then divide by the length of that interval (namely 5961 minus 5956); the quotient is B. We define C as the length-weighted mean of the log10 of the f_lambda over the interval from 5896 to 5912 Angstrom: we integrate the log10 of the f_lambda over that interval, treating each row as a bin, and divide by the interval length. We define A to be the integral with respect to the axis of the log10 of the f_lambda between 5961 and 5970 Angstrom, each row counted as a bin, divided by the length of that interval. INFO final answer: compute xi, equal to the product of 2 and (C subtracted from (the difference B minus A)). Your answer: -1.25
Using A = 0.623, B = 0.647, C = 0.650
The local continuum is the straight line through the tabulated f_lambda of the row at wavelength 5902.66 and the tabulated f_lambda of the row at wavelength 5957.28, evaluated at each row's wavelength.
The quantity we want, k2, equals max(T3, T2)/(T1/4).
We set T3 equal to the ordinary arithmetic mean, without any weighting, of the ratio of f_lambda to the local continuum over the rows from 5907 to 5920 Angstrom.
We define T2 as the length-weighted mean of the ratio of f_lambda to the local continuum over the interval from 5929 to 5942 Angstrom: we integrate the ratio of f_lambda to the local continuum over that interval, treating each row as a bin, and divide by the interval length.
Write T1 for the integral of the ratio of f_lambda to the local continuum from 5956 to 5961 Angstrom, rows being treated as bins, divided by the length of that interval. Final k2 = 4.32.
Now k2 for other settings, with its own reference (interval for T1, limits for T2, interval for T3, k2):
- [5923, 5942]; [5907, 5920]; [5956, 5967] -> 4.07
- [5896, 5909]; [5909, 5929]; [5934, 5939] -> 4.00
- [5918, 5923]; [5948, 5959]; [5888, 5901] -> 3.91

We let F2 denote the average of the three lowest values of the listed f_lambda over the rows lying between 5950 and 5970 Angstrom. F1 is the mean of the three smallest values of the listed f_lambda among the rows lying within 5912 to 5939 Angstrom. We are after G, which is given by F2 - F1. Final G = -0.3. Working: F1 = 4.36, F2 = 4.1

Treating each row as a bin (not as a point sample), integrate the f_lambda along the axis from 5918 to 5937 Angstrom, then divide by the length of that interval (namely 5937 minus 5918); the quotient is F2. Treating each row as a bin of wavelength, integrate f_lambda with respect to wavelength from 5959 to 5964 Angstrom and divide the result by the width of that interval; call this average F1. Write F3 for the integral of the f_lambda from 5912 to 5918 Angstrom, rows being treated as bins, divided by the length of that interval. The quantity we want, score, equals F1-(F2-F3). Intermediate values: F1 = 4.09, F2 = 4.567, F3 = 4.43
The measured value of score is 3.9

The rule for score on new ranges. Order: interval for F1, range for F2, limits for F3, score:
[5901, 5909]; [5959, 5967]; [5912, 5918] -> 4.7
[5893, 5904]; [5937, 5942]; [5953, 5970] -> 4.2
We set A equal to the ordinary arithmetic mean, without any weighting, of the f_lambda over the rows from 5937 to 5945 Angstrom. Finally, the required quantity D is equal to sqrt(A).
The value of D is 2.14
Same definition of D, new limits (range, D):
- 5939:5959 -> 2.09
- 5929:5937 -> 2.11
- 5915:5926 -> 2.14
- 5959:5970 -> 2.05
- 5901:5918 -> 2.12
